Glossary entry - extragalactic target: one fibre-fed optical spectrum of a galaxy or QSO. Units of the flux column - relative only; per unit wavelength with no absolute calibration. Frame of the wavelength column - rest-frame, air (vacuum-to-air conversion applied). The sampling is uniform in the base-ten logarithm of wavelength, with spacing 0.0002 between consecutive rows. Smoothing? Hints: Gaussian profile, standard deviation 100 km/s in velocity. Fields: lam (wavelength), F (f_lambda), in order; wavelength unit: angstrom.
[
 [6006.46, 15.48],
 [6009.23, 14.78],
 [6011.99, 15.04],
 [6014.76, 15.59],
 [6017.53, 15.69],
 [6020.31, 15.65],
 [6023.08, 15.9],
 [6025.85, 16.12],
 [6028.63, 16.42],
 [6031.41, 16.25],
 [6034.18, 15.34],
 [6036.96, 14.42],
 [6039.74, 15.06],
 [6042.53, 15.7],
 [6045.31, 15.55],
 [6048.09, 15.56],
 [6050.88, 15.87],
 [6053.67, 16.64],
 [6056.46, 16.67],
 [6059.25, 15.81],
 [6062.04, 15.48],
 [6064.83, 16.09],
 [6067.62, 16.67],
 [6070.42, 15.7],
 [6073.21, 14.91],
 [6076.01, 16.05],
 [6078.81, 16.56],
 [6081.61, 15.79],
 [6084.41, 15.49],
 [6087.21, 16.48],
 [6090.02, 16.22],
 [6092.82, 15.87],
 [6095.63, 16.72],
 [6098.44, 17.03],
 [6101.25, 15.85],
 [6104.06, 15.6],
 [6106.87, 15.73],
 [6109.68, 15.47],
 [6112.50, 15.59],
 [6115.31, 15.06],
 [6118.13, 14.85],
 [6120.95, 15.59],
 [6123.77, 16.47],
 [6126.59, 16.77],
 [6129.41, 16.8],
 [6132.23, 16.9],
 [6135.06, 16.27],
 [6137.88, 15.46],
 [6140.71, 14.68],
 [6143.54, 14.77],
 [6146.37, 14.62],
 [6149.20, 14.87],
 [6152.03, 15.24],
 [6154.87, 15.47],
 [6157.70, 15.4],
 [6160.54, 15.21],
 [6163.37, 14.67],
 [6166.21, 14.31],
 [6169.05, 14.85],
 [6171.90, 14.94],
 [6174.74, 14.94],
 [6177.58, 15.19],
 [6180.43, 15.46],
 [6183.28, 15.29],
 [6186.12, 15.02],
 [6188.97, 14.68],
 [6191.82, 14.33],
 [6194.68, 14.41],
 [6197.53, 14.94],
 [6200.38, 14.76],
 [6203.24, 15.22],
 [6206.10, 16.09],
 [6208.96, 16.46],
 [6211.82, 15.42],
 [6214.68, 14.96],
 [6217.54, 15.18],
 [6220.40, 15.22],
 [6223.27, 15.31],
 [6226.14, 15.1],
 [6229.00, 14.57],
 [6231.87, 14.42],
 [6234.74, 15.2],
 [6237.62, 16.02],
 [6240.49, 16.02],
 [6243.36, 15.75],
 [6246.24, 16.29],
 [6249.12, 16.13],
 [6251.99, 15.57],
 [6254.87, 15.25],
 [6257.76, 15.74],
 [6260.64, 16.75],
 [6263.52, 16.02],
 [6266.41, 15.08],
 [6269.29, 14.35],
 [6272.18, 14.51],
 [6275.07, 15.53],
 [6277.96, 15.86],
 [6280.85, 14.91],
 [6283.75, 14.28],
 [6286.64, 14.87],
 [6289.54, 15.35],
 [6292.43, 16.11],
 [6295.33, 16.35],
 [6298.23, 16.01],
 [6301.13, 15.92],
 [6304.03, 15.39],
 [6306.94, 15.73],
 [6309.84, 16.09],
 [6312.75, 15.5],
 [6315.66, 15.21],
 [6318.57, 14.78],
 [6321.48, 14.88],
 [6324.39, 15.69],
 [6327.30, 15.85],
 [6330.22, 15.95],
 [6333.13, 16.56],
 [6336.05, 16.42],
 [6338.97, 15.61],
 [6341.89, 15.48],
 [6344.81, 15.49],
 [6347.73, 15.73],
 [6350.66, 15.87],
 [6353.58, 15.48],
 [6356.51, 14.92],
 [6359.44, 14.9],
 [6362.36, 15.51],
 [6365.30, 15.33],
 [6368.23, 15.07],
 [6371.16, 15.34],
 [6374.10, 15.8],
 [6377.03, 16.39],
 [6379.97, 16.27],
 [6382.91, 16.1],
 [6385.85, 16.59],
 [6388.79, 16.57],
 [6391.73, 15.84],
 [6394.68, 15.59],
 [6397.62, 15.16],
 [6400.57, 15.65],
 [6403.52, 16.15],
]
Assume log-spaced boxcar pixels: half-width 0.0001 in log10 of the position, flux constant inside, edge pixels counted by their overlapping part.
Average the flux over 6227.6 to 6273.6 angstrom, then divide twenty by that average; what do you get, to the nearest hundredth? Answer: 1.29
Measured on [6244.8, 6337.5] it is 1.28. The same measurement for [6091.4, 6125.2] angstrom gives 1.26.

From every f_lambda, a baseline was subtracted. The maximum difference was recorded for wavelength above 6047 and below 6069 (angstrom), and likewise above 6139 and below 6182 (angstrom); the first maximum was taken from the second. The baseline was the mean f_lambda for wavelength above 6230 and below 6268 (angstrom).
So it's -1.2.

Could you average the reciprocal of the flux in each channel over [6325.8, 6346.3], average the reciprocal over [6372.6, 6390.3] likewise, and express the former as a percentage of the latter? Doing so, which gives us 102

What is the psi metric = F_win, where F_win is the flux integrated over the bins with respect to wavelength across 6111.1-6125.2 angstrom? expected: 219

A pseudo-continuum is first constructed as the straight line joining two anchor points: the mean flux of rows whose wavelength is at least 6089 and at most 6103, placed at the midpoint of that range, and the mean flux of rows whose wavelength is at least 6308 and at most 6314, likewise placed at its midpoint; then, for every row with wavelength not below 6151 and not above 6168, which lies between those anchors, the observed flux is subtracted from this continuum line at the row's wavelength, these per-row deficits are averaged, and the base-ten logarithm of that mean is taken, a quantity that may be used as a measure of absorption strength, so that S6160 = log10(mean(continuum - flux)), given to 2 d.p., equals 0.05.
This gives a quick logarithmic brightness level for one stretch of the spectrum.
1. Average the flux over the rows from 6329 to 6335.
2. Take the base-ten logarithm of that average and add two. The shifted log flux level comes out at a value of 3.21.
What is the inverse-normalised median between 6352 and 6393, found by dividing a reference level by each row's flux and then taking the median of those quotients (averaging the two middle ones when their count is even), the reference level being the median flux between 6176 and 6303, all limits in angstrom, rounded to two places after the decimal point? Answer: 0.98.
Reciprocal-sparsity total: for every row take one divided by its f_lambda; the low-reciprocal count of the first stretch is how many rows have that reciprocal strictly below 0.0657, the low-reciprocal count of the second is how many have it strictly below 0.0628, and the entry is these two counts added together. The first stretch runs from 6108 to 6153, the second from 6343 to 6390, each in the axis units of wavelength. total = 15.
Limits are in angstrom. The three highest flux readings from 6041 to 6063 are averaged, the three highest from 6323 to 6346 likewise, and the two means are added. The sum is 32.7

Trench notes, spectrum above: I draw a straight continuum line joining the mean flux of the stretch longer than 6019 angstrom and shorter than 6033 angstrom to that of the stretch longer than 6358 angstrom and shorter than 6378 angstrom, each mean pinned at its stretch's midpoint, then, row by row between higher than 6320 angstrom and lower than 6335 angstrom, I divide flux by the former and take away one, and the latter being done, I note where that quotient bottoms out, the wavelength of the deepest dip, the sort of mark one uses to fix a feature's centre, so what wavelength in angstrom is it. 6321.48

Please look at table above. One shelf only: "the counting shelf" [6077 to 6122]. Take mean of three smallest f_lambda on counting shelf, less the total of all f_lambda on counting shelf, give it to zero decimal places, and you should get -239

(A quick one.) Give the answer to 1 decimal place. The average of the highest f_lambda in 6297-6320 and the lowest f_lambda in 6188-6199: 15.2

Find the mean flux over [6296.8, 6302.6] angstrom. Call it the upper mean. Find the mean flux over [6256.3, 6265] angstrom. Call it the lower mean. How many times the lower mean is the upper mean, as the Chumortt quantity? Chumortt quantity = 0.99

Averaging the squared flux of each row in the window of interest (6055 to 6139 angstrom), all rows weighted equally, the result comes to 256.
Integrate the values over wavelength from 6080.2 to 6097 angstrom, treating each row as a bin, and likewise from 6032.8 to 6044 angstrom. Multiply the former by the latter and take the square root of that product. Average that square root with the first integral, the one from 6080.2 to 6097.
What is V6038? 242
